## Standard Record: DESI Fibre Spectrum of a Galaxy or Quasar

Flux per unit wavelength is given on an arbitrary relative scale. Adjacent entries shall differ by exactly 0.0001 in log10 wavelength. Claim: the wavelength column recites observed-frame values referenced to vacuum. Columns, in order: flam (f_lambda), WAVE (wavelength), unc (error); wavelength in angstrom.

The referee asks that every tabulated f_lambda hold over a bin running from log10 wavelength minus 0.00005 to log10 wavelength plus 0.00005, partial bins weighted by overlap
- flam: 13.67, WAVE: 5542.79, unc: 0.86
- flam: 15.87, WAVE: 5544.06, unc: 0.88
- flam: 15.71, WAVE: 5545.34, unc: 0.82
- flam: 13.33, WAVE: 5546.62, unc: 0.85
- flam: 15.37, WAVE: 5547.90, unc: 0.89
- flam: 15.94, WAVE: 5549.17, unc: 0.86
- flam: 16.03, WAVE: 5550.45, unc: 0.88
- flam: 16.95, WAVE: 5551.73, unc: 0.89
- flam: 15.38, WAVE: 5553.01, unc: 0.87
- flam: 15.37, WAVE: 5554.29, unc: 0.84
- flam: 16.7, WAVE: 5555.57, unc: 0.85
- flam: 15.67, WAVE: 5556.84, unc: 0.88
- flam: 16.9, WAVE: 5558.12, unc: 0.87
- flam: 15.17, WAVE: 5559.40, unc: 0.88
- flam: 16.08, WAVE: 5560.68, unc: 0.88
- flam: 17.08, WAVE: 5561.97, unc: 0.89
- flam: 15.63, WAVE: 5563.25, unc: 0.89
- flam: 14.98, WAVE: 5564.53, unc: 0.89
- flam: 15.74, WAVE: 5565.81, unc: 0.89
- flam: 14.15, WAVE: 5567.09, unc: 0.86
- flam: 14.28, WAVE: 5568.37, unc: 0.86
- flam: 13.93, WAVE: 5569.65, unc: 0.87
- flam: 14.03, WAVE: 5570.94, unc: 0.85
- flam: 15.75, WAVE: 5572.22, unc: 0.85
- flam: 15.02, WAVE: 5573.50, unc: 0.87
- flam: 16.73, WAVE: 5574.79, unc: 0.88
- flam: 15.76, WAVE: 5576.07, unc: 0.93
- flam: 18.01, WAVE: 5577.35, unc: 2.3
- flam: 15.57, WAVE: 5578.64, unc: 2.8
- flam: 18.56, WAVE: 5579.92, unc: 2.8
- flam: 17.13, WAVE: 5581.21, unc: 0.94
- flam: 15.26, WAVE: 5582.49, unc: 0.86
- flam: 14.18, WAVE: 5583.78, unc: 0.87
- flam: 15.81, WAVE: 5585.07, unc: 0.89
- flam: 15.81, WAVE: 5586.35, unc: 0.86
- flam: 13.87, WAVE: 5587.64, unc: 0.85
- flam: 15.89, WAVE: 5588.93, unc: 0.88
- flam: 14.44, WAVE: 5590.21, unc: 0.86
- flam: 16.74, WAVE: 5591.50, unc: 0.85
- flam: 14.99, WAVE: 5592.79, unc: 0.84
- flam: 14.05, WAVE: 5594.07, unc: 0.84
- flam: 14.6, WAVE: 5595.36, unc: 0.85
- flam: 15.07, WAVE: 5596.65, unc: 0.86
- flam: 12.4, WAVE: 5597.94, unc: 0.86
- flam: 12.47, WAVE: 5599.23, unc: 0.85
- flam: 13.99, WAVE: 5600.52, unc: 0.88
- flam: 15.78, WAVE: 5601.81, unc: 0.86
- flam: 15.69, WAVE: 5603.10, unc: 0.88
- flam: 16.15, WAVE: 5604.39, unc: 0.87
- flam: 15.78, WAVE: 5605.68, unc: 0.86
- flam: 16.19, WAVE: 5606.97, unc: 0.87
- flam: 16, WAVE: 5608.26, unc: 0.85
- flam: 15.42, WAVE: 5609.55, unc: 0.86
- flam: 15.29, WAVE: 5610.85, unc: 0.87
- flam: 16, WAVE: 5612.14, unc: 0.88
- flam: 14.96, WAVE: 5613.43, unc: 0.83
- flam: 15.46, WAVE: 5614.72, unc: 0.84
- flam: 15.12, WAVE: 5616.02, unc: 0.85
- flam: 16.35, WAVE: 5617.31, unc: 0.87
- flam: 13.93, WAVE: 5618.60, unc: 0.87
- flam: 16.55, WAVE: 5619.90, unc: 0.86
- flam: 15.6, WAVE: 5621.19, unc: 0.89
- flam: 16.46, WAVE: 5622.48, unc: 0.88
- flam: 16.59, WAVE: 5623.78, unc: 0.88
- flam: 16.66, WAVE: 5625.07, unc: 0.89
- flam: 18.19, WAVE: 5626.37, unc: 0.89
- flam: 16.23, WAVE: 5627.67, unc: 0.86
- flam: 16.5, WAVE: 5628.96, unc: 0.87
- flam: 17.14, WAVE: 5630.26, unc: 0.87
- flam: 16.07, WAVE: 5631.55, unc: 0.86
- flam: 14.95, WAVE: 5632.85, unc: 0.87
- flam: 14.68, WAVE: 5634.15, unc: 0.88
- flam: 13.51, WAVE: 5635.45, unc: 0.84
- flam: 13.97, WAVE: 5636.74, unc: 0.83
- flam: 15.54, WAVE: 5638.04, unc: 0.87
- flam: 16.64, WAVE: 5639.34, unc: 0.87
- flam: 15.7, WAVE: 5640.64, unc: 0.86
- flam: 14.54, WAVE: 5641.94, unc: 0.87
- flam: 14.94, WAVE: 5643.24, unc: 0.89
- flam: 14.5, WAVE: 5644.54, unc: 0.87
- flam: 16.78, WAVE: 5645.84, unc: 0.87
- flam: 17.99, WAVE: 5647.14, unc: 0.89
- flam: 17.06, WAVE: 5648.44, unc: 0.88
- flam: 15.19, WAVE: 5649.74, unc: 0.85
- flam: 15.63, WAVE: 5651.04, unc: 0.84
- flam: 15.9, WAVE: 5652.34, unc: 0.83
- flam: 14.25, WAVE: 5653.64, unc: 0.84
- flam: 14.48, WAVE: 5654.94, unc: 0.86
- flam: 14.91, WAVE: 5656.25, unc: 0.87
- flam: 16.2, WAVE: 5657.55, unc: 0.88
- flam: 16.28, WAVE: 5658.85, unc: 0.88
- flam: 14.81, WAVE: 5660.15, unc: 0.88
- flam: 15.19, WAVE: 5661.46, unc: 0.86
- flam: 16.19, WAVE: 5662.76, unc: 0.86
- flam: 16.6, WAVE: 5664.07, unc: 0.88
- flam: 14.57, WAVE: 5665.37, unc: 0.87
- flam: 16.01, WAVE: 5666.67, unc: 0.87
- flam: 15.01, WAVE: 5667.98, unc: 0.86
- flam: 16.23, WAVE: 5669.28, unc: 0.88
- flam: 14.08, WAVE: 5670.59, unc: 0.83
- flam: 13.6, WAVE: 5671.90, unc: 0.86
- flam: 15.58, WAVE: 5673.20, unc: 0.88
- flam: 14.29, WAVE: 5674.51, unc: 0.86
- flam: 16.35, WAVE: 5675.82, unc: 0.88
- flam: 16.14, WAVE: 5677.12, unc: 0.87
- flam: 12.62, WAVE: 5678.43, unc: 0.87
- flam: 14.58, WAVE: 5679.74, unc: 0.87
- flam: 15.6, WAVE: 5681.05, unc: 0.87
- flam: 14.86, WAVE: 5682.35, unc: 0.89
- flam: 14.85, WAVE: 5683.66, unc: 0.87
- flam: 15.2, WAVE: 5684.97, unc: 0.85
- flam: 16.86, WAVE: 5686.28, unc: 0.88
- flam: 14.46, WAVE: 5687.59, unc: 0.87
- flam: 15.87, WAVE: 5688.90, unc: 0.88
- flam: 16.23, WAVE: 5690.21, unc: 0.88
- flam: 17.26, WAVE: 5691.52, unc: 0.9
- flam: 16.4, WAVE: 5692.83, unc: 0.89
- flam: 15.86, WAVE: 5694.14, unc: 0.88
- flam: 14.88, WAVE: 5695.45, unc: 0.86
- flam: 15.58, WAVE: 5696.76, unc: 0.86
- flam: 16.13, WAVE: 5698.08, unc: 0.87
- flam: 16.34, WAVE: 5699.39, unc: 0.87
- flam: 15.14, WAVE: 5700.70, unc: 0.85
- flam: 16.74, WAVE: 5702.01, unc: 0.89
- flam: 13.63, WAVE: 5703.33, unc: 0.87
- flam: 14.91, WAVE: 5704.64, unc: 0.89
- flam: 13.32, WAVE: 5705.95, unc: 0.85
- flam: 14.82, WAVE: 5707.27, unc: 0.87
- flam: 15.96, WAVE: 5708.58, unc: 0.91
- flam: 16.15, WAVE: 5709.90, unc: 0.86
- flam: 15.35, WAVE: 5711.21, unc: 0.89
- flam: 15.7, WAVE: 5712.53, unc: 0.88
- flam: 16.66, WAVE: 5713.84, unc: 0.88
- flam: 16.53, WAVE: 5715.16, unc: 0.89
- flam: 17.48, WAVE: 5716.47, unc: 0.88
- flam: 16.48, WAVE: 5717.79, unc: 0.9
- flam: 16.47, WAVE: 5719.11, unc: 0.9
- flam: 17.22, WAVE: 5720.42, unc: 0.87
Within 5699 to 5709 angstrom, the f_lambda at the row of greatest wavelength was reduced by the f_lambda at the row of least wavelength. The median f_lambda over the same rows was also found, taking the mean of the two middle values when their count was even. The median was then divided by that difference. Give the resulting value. -40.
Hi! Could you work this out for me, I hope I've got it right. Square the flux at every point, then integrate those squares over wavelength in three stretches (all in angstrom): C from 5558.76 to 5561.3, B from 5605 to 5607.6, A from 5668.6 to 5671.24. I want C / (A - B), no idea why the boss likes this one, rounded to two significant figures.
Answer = -11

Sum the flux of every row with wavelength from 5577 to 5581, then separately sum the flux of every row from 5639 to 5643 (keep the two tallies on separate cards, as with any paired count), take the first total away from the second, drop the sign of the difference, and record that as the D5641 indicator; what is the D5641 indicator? 5.3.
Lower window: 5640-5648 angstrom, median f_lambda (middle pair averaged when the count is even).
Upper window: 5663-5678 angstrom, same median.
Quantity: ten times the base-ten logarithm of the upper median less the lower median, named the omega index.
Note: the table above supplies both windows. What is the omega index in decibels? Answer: -5.9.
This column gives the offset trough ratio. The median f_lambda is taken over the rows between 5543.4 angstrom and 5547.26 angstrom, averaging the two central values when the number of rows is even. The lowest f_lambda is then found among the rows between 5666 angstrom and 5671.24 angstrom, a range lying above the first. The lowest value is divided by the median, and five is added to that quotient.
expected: 5.90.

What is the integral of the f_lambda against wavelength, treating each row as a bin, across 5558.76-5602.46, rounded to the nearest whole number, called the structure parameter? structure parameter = 667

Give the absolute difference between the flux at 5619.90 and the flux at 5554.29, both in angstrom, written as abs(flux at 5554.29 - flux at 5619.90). 1.2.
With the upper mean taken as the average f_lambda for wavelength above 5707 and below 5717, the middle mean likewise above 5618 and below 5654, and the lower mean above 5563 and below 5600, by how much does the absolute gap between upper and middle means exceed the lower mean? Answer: -14.9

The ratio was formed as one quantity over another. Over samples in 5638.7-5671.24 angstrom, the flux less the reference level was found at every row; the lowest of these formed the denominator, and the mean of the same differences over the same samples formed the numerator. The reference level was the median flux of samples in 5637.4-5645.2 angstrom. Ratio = -0.30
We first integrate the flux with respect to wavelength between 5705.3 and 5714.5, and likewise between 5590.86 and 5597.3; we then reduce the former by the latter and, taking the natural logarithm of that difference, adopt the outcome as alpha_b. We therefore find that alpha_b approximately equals 3.80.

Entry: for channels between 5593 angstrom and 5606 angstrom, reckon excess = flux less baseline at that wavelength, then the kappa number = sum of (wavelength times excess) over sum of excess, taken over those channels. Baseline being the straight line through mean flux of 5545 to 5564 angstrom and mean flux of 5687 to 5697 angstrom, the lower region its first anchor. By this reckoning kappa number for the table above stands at 5597.7 angstrom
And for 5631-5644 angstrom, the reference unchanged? 5637.1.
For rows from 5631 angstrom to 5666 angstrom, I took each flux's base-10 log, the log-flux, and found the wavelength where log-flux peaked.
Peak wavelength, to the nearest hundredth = 5647.14 angstrom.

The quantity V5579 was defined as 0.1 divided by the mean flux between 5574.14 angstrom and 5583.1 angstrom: 0.0060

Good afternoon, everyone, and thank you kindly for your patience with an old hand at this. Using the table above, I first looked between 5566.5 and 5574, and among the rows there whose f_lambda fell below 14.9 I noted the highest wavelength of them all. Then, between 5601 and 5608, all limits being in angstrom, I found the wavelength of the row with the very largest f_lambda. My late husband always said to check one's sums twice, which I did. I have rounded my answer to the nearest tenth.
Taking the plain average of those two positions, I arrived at 5589.0 angstrom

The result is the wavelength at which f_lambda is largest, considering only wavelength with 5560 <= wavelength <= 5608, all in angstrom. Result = 5579.92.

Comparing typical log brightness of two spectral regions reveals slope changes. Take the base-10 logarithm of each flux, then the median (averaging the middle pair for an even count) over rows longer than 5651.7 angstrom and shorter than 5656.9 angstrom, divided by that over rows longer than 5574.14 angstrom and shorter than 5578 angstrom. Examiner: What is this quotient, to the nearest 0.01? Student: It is 0.95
